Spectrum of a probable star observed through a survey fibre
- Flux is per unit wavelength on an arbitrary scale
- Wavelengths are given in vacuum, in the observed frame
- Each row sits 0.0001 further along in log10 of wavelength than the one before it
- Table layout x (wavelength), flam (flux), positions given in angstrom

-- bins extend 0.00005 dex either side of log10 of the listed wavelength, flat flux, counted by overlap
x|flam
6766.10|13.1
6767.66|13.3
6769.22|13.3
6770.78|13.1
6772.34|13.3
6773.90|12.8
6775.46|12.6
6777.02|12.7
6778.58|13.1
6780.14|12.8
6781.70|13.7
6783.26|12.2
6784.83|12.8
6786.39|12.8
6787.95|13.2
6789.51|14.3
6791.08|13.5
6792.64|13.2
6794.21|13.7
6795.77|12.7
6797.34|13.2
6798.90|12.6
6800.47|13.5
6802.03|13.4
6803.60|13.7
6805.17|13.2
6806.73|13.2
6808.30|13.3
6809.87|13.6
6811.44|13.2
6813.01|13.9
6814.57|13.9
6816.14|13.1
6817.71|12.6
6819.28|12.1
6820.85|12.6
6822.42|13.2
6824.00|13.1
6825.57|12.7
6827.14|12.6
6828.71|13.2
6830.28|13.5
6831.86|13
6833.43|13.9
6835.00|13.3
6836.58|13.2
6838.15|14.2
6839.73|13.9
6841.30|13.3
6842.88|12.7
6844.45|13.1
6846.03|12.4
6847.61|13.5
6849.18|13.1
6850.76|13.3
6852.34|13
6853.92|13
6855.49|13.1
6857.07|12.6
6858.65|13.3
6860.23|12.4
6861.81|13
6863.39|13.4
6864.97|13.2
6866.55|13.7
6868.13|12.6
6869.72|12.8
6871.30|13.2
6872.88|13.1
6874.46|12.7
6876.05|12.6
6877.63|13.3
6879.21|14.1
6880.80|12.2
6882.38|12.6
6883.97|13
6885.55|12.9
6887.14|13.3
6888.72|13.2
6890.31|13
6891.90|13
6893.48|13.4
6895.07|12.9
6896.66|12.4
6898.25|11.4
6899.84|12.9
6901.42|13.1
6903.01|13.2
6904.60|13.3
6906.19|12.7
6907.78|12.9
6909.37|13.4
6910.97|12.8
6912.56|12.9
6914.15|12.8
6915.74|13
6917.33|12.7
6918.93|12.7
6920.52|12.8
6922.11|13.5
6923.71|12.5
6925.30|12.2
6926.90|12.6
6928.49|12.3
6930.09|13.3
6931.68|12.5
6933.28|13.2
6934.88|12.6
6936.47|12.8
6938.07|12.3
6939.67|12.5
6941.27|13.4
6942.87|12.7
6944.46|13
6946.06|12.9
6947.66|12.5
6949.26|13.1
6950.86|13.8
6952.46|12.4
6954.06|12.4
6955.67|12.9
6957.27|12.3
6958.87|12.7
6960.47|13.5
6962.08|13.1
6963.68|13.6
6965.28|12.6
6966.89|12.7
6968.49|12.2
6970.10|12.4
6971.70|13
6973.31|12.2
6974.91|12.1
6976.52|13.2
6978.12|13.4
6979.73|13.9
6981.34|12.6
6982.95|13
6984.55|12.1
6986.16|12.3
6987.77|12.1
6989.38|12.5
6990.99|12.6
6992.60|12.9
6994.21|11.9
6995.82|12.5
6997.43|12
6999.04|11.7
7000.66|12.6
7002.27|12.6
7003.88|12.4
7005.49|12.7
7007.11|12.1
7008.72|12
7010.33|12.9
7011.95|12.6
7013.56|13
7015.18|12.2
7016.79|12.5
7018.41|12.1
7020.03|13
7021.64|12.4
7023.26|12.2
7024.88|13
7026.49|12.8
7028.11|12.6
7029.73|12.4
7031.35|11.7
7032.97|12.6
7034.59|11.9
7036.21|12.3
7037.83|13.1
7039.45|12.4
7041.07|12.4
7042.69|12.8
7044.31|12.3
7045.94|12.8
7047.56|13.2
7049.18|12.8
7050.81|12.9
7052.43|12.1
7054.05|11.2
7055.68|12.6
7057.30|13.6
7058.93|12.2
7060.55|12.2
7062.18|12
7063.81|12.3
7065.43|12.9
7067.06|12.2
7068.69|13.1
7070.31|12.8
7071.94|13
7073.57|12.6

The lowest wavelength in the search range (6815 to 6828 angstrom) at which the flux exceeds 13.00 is 6816.14 angstrom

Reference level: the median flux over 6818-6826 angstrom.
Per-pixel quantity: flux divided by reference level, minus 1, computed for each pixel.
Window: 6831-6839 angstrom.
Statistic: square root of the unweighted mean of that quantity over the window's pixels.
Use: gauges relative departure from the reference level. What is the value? 0.25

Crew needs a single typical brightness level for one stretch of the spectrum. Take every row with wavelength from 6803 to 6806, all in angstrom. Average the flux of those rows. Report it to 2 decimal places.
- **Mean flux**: 13.45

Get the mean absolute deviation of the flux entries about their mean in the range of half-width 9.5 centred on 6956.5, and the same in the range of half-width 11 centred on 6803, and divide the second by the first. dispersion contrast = 0.64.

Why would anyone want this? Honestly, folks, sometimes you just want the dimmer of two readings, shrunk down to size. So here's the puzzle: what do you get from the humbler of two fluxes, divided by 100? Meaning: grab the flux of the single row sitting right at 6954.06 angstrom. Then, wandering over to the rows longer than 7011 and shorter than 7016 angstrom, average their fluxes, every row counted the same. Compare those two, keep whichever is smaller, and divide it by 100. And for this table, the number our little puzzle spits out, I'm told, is 0.124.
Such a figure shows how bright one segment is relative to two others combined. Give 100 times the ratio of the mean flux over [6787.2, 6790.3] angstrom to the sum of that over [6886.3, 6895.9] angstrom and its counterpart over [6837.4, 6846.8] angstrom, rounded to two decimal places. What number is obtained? 52.08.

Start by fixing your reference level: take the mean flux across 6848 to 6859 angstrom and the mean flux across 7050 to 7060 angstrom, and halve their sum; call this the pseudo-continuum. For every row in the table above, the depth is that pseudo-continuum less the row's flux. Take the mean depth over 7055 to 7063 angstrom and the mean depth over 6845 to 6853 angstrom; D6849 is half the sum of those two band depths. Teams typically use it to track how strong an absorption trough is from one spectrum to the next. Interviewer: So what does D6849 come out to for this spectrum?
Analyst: -0.04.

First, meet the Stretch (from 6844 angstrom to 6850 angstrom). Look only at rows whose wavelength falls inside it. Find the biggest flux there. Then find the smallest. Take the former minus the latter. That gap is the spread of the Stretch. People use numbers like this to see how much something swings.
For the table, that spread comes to 1.10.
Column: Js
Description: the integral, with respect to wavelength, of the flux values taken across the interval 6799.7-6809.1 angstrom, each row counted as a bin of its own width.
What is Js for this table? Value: 126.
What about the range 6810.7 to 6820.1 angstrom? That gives 124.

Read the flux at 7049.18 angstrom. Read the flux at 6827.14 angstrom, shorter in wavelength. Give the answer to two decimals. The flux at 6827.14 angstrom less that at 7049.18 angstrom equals -0.20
